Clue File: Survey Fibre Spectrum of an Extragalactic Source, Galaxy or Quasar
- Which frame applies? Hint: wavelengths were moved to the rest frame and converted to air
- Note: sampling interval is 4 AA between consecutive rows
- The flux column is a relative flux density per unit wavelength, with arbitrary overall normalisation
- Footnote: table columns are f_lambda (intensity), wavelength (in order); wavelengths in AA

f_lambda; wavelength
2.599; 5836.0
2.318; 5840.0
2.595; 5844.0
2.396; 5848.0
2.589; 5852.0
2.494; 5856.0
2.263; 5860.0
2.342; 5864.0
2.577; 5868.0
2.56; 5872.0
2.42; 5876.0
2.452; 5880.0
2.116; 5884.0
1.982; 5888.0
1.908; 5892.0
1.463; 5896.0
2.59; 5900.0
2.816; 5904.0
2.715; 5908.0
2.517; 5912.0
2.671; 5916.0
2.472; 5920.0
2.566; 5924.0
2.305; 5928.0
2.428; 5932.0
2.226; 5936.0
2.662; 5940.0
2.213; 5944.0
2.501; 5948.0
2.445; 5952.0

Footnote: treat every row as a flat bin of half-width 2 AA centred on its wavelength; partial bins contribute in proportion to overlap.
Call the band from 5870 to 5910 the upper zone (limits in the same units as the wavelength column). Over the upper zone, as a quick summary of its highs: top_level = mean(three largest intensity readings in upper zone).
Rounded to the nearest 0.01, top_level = 2.71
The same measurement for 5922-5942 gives 2.55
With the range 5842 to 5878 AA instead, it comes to 2.59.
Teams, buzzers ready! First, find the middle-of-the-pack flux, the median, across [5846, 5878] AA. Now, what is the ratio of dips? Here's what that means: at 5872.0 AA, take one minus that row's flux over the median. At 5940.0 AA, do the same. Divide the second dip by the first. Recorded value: 2.0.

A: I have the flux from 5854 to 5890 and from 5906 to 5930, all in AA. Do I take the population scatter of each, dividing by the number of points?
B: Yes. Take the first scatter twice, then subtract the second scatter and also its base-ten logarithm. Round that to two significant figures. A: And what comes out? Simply 1.1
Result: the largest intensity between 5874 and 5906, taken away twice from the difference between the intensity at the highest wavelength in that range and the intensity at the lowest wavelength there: -5.24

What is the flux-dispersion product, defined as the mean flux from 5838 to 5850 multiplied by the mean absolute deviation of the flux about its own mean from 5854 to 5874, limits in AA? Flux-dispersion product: 0.282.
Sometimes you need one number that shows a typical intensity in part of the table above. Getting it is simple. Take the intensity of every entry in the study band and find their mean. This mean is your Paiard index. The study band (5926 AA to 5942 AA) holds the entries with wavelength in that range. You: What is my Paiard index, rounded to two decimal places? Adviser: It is 2.41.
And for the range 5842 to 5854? 2.53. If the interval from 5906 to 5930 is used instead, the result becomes 2.54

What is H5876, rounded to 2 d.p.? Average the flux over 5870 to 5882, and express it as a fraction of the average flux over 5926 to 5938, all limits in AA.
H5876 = 1.07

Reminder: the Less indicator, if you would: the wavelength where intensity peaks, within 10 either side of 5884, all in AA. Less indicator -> 5880.0 AA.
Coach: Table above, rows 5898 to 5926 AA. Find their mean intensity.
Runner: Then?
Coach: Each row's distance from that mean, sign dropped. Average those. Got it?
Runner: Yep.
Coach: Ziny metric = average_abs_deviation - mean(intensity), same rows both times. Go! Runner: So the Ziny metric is -2.52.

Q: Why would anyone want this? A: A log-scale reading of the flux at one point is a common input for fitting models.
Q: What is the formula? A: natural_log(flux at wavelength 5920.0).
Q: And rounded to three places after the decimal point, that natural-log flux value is 0.905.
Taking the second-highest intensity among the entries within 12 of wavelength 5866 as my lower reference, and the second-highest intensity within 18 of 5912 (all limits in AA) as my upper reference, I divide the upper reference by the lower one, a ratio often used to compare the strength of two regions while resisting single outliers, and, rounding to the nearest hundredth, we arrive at 1.06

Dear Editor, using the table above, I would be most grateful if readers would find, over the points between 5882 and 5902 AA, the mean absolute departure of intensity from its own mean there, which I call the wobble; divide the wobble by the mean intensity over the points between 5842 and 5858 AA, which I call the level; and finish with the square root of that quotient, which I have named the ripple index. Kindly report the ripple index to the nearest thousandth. 0.329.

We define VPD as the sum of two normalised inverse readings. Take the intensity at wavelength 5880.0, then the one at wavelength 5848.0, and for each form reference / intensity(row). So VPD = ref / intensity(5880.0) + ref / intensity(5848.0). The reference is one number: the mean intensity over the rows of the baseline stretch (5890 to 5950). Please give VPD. 1.98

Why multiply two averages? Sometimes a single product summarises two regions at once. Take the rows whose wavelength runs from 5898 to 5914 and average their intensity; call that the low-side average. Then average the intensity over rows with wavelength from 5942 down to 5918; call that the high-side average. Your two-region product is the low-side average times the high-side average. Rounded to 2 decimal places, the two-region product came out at 6.50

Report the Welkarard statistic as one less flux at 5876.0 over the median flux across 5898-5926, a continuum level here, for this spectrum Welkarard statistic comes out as 0.066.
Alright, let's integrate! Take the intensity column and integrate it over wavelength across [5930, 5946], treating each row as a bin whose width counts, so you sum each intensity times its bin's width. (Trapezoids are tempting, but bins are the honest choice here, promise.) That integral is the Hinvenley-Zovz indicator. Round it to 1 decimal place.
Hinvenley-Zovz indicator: 38.1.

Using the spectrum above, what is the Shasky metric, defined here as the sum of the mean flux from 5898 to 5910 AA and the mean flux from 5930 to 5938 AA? 5.0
